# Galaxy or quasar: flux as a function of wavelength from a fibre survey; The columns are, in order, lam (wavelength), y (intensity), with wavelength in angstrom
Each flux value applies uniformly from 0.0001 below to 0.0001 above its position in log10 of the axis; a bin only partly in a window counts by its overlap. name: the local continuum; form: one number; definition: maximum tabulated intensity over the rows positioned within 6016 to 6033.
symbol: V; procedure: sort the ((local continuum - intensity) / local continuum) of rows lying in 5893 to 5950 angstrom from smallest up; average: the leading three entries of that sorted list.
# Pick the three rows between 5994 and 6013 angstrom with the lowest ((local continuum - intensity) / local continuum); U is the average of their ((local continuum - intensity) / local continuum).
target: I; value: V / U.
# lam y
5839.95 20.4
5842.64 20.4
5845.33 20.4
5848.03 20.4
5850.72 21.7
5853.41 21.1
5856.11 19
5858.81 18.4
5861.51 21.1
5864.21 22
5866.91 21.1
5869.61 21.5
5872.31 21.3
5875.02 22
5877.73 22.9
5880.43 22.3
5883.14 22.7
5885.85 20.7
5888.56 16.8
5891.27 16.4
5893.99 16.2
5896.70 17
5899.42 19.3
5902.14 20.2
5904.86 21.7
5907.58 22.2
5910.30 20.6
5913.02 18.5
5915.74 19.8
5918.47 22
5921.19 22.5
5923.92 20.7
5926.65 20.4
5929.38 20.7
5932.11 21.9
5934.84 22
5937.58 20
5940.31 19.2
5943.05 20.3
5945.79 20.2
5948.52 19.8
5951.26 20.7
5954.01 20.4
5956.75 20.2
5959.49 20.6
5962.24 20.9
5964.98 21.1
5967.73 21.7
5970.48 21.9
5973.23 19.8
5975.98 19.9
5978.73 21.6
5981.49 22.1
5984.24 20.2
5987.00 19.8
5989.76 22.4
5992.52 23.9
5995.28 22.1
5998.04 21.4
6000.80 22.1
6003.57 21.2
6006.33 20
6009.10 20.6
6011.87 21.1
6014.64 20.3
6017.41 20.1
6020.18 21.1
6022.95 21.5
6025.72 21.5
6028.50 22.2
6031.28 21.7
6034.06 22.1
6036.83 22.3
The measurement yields 0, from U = 0.015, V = -0.002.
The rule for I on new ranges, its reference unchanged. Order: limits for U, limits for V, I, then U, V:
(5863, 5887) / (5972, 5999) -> 1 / -0.020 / -0.027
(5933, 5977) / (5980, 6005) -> -2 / 0.015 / -0.027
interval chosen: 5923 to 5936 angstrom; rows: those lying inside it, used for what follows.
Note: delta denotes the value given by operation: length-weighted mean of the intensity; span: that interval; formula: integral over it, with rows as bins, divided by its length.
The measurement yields 21.1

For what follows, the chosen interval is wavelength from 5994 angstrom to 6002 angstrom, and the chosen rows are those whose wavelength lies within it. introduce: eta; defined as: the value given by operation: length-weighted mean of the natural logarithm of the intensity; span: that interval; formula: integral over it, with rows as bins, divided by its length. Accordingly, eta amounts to 3.09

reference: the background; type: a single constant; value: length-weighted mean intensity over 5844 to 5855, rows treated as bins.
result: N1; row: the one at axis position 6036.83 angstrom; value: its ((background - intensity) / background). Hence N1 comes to -0.07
